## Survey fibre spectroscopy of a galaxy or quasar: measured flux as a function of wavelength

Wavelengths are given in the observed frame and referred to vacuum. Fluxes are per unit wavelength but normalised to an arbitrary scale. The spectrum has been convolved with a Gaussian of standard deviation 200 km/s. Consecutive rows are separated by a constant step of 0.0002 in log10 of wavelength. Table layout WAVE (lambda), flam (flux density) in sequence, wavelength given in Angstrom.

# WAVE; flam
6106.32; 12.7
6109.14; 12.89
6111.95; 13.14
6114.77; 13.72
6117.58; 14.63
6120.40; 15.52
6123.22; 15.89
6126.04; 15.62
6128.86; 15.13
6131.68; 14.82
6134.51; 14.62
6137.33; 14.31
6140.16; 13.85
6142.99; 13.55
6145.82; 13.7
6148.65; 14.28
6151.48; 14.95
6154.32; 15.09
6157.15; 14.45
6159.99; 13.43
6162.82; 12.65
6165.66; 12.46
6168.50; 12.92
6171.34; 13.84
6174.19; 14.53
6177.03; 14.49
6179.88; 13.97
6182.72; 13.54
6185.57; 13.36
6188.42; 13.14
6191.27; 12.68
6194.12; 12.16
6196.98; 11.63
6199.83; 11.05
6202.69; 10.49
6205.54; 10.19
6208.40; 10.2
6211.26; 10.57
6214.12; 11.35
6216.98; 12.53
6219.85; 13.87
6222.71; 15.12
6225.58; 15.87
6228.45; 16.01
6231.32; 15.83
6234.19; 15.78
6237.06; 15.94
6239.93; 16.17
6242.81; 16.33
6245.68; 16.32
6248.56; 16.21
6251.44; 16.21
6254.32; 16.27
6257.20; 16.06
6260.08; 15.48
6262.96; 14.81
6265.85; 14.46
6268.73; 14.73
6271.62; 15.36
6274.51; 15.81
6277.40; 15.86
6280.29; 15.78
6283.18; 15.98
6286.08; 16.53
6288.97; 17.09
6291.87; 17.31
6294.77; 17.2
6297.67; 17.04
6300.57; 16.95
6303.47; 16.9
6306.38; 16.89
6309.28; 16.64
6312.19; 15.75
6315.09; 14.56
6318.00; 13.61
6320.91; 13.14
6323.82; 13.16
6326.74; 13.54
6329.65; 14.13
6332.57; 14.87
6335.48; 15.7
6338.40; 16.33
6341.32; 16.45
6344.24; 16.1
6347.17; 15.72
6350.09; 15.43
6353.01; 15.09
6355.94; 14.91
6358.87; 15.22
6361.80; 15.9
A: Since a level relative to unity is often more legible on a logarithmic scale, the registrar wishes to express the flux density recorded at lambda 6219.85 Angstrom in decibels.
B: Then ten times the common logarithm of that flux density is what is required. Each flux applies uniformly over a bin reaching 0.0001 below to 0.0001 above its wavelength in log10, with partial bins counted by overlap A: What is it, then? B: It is 11.4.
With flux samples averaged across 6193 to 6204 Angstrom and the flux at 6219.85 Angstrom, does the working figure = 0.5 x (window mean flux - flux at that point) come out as -1.3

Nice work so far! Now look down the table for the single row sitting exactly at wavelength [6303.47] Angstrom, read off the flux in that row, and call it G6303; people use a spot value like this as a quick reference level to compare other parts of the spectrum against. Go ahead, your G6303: 16.9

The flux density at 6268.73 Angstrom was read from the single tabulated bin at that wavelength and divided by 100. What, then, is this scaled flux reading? 0.147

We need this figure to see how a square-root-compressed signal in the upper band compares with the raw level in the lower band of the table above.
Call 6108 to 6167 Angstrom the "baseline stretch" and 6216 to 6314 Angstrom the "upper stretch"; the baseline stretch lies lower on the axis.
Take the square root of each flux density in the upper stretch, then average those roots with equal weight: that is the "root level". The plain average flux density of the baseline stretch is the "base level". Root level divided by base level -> 0.280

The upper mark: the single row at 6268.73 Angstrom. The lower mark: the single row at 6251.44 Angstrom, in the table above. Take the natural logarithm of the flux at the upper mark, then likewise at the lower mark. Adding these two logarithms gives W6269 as 5.48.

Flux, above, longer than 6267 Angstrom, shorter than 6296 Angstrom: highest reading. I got 17.31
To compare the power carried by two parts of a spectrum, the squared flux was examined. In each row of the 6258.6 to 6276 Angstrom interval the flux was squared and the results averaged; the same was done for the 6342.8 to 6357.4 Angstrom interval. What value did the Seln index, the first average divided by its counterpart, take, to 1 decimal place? 1.0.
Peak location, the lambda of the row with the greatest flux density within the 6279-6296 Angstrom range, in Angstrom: 6291.87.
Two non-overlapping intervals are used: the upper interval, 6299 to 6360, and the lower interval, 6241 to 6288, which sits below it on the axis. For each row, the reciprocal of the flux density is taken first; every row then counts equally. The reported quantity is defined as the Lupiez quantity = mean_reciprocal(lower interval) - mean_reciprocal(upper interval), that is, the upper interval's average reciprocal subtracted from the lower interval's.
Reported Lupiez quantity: -0.0023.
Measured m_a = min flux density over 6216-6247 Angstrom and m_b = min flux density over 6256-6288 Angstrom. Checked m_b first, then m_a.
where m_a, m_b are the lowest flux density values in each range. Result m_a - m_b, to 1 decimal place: -1.9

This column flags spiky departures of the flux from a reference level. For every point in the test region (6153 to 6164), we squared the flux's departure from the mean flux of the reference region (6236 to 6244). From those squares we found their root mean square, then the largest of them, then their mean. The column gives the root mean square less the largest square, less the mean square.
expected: -11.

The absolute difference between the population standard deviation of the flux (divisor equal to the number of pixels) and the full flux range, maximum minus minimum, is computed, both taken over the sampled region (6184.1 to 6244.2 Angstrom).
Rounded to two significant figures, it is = 3.9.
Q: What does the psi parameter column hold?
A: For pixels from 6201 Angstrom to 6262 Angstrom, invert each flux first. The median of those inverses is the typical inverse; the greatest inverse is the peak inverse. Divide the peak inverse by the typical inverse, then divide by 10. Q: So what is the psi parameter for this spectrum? 0.155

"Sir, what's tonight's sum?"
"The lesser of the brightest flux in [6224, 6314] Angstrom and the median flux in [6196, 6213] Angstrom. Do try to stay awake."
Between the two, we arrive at 10.5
